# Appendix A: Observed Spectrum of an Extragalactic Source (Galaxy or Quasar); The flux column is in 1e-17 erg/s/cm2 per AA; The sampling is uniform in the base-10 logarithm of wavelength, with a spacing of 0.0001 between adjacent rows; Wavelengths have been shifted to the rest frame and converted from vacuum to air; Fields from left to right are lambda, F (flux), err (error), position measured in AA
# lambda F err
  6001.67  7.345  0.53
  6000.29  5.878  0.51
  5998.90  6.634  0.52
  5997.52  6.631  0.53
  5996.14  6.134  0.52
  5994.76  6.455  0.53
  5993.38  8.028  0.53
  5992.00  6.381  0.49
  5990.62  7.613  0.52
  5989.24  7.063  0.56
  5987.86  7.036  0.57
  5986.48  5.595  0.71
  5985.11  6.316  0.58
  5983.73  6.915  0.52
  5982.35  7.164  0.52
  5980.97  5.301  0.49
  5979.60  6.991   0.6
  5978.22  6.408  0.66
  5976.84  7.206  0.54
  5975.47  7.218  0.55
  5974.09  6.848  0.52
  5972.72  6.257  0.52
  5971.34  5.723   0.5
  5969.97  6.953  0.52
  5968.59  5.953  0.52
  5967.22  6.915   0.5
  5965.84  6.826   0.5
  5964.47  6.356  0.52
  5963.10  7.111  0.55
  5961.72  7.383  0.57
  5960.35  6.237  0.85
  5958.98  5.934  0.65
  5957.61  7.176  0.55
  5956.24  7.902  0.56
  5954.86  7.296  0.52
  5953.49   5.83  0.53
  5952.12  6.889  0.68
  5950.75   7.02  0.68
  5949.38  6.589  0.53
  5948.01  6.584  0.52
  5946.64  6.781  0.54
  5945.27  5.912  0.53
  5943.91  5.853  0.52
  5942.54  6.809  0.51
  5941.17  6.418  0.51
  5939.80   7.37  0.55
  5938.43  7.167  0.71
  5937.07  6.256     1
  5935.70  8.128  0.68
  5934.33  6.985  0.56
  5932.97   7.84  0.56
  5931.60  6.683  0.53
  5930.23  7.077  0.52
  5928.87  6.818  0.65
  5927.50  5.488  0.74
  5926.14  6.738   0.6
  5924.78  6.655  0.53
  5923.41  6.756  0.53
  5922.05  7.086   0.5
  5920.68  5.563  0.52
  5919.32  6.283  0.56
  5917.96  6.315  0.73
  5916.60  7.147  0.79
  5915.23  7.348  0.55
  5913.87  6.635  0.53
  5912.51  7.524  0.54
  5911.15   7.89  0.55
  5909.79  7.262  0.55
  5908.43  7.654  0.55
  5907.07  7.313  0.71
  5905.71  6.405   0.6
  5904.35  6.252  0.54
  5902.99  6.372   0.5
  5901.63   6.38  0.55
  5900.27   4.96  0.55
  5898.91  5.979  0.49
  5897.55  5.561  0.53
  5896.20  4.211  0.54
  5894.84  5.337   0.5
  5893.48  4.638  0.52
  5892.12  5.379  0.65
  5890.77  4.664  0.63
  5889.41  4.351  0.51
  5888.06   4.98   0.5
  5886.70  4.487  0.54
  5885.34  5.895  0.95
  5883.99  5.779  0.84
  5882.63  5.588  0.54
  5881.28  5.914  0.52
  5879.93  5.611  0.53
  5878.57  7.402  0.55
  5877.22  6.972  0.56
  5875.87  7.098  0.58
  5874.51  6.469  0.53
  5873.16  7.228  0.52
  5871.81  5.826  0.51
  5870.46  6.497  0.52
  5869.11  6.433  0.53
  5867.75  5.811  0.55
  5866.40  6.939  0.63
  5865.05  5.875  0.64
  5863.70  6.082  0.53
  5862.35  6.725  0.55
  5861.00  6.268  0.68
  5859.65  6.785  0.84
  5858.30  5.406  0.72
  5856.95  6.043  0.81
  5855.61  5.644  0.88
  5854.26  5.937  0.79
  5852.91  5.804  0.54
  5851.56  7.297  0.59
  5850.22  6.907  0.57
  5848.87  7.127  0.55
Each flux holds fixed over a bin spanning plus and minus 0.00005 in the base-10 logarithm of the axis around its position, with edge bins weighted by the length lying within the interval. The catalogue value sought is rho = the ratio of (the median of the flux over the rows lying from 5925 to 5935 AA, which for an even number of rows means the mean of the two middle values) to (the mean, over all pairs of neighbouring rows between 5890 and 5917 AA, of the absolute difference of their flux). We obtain 10.6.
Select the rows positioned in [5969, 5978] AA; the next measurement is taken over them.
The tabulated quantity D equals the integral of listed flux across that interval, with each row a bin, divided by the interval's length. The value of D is 6.66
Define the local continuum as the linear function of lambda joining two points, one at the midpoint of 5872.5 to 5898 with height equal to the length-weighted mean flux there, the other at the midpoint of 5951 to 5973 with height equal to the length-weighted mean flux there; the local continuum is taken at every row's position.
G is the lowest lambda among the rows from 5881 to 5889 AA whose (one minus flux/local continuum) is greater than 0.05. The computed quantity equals 5886.70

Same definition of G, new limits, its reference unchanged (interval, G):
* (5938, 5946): 5943.91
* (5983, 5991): 5985.11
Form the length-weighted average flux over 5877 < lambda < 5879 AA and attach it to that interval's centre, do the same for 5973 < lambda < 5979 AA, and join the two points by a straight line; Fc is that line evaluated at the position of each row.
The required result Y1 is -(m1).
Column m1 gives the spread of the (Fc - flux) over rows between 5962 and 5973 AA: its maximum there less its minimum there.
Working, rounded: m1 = 1.4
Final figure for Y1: -1.36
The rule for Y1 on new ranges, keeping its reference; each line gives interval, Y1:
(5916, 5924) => -1.57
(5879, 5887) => -1.41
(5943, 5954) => -1.19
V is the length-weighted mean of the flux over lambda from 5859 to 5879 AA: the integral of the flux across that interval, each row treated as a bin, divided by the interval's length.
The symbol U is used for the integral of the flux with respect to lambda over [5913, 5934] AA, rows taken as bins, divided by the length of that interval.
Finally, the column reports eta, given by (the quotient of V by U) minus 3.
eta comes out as -2.02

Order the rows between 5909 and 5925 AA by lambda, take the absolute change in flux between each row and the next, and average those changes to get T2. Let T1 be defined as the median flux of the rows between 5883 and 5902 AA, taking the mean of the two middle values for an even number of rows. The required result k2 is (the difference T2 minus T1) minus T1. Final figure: -9.7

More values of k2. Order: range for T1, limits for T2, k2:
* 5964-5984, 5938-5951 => -13.2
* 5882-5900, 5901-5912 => -10.3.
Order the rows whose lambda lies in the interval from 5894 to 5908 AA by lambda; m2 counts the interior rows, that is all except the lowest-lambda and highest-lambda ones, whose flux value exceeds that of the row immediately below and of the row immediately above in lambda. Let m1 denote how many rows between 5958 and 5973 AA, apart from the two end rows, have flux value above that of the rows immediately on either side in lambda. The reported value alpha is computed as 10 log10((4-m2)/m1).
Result -2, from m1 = 3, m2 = 2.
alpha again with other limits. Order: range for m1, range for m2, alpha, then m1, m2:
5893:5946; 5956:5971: -8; 13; 2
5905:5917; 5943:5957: -2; 3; 2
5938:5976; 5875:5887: -9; 8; 3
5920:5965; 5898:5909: -6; 11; 1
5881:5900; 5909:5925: -6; 4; 3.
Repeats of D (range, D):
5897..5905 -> 5.92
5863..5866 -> 6.07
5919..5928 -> 6.39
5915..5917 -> 7.21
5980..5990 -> 6.51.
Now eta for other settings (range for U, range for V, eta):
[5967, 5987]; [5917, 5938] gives -1.97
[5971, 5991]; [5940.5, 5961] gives -2.00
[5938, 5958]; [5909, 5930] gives -2.00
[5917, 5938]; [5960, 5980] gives -2.00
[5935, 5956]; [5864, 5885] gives -2.06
